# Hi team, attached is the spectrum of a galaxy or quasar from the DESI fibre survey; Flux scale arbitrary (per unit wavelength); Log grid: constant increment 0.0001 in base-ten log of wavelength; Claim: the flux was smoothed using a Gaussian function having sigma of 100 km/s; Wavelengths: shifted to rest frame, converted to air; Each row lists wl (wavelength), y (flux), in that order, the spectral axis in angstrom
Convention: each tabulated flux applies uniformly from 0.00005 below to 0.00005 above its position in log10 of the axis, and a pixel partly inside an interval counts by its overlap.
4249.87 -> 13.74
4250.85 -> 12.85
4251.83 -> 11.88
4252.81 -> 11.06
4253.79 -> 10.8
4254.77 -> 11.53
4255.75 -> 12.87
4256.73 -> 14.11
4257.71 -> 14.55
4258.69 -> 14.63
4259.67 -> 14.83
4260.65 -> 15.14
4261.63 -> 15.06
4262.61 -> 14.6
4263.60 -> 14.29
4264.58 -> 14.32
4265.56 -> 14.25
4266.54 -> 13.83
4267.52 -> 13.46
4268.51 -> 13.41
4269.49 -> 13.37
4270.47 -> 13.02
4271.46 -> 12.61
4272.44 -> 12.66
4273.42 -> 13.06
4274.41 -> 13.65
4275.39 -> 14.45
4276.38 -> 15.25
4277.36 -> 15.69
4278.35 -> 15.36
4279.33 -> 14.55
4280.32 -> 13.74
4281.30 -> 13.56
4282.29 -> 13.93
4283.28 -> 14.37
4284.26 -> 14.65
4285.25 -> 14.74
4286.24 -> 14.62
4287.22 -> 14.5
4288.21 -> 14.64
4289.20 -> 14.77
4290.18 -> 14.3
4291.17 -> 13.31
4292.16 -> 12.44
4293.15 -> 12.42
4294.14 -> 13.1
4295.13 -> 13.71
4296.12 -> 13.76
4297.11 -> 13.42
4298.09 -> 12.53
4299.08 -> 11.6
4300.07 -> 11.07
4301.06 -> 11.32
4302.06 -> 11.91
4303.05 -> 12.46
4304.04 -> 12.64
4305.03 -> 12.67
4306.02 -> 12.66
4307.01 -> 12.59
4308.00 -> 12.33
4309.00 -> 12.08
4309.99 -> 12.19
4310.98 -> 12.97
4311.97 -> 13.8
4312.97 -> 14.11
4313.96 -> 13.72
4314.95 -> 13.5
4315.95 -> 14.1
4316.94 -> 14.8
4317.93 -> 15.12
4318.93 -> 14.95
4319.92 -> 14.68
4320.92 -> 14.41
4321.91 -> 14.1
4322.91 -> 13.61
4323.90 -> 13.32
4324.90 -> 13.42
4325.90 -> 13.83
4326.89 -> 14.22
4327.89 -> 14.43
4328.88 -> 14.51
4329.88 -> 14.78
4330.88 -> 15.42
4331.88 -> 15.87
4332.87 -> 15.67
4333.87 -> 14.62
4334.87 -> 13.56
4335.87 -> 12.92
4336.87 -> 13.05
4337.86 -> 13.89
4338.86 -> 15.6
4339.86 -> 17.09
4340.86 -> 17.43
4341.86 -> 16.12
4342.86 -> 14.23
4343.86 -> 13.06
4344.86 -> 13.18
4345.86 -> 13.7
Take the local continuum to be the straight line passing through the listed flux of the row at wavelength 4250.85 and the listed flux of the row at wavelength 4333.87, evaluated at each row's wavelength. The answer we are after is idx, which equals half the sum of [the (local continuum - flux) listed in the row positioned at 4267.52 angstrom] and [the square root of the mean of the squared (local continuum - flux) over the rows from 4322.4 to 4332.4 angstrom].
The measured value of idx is 0.3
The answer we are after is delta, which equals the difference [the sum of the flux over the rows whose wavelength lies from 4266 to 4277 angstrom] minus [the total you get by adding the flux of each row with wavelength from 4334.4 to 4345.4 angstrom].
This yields -11.4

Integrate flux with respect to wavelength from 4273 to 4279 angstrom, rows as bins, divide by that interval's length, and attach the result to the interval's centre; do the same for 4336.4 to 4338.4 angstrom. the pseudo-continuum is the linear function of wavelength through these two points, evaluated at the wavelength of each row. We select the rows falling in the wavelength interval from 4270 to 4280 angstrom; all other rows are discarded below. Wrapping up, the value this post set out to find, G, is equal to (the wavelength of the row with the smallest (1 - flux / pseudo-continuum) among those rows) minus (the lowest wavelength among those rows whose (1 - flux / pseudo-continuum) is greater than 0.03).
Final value 6.9 angstrom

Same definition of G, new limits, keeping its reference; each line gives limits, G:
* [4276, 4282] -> -3.0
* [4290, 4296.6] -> -1.0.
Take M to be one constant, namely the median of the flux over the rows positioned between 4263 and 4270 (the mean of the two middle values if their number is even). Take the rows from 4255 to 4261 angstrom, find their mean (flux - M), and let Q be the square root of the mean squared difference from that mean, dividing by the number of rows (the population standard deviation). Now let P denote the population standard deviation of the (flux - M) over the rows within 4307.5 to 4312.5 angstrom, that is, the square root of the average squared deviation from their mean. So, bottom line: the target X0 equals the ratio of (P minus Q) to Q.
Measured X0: -0.12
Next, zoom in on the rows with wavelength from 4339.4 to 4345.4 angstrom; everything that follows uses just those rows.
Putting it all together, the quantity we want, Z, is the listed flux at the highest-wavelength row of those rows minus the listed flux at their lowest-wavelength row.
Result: -4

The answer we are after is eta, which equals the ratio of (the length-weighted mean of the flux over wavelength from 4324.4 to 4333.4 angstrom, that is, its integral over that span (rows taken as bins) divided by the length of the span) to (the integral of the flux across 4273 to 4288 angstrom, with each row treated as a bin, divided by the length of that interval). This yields 1.02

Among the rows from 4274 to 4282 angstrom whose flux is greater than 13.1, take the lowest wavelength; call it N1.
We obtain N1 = 4274.41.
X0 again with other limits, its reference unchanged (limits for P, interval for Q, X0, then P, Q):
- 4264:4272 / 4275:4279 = 0.20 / 0.55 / 0.46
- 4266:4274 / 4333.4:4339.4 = -0.58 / 0.39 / 0.93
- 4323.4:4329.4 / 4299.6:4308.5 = -0.19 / 0.47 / 0.58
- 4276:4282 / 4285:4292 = 0.72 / 0.81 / 0.47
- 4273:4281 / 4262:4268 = 1.34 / 0.87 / 0.37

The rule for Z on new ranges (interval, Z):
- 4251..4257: 2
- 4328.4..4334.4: 0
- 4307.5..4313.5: 2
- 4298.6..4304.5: 1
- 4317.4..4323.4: -2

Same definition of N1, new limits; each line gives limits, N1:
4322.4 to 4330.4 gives 4322.91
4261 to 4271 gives 4261.63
